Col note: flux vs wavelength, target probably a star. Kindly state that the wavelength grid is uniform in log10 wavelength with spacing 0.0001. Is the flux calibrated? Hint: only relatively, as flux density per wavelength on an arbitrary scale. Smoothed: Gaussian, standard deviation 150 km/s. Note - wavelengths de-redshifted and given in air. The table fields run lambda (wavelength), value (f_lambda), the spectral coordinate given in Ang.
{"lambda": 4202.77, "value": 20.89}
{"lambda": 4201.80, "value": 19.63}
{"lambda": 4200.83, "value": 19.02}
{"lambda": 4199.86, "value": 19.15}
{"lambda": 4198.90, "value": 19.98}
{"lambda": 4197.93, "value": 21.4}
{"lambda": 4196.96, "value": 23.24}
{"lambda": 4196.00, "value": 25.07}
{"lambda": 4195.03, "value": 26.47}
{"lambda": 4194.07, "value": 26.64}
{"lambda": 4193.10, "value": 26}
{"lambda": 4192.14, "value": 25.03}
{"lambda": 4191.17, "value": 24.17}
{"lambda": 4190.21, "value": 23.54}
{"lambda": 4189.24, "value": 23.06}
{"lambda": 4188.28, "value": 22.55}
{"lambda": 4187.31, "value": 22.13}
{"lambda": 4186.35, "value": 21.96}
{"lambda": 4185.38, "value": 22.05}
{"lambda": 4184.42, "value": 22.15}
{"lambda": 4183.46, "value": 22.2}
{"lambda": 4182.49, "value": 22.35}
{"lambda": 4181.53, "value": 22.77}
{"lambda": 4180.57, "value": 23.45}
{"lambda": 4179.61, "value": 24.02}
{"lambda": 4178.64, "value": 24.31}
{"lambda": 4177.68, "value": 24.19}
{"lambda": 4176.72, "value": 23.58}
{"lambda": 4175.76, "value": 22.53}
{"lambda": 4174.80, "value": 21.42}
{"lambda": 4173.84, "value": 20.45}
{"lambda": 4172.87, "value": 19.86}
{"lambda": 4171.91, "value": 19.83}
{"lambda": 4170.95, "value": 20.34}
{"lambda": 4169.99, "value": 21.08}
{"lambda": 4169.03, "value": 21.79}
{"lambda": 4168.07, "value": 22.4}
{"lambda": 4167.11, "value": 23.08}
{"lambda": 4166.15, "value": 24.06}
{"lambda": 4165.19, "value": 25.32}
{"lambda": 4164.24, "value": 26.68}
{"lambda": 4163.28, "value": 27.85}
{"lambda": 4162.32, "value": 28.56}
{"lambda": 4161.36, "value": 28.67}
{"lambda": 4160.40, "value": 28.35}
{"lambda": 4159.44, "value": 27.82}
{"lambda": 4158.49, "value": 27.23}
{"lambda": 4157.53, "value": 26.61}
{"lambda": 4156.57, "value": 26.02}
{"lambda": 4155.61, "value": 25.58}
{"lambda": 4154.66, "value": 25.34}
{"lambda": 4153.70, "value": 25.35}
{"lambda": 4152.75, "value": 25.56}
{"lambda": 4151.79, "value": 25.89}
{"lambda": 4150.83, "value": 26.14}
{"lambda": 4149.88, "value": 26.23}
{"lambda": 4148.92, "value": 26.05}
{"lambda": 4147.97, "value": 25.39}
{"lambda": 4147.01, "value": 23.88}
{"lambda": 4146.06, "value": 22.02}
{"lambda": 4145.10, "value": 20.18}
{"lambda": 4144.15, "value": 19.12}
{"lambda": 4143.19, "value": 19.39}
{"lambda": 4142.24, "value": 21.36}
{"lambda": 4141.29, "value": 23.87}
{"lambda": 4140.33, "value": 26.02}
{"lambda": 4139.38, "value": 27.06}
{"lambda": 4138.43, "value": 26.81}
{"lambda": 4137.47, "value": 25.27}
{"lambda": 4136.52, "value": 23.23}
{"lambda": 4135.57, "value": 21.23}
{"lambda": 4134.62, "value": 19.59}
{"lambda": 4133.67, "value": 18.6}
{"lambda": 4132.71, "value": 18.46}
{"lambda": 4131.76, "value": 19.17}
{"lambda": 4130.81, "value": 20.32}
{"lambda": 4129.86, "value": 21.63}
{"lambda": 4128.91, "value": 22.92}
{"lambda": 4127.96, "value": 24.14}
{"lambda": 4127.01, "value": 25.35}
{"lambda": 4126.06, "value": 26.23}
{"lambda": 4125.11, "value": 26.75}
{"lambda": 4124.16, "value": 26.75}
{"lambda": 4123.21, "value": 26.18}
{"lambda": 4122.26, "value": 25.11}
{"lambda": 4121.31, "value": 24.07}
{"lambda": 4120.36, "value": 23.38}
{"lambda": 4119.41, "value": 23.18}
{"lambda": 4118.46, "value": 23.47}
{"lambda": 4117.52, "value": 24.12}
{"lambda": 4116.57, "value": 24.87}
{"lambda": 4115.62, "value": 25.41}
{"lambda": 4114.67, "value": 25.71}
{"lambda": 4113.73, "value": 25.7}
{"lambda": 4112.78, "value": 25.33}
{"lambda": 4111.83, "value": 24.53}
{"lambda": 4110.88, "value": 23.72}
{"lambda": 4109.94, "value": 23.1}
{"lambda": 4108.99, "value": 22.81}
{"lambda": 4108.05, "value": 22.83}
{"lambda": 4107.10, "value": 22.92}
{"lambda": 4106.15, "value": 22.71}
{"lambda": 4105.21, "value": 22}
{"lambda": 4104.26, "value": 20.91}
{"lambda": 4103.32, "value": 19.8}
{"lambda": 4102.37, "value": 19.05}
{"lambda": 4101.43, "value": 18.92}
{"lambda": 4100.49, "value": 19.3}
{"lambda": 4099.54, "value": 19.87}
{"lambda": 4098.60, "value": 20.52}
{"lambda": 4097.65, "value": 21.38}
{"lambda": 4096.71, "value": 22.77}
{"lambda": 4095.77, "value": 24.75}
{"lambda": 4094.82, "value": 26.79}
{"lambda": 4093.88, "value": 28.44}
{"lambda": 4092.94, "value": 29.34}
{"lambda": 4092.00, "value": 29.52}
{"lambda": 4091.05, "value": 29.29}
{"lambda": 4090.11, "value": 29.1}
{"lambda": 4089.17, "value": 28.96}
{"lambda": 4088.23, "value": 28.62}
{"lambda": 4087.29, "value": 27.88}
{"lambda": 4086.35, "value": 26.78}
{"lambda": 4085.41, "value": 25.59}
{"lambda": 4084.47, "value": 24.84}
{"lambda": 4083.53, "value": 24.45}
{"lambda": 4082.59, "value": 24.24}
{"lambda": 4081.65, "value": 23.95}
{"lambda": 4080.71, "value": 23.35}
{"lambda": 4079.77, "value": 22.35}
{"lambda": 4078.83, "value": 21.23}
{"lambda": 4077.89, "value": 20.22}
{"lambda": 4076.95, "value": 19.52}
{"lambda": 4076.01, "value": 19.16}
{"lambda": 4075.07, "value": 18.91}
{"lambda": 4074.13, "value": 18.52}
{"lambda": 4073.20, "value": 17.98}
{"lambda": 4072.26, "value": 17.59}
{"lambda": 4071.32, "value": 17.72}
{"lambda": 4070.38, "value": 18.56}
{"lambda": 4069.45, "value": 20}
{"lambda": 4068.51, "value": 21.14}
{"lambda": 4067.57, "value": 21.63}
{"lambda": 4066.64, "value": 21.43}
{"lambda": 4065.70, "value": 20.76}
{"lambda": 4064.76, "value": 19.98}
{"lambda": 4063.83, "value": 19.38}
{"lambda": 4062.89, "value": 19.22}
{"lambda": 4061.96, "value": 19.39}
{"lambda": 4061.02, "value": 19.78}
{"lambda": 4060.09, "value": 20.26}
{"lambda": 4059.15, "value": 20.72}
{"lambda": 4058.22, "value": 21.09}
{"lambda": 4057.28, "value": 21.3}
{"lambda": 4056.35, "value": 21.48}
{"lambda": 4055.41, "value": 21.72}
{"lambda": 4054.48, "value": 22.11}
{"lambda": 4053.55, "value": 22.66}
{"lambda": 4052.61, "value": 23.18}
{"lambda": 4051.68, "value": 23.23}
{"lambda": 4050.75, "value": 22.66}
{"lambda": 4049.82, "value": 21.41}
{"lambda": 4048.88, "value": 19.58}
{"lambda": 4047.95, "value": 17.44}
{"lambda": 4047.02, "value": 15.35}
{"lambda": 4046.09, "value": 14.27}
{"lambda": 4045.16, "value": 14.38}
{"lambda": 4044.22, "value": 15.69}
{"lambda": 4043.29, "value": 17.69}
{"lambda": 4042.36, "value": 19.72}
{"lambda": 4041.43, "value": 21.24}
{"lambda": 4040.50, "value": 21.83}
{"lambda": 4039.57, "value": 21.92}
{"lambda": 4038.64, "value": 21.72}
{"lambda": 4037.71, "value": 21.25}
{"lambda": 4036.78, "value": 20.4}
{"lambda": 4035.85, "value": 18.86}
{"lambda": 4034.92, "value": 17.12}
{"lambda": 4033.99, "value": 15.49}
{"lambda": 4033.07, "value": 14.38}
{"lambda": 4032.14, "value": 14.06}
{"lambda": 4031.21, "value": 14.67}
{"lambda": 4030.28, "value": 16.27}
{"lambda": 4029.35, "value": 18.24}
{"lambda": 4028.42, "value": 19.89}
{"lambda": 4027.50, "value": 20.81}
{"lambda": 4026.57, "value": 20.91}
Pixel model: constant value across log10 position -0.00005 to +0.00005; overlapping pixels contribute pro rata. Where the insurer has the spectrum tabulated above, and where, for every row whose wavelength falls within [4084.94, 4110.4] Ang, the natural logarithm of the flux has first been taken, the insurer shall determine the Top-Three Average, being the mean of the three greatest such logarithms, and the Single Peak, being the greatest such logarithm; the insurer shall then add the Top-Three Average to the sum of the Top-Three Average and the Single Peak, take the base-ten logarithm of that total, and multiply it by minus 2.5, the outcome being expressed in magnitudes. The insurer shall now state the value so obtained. -2.52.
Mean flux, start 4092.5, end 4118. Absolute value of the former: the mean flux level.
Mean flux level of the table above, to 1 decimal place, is 23.2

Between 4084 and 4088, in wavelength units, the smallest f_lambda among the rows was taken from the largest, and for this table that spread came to 3.0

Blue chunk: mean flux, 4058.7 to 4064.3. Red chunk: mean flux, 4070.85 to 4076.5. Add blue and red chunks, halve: 19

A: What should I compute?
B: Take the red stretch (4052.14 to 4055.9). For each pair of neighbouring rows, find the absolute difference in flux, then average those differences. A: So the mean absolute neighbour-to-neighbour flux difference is 0.49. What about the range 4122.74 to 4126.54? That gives 0.36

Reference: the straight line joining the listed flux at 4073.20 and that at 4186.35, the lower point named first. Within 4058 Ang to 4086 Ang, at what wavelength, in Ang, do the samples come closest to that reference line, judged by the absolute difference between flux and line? 4073.20 Ang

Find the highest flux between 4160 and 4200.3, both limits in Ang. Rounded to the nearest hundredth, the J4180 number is 28.67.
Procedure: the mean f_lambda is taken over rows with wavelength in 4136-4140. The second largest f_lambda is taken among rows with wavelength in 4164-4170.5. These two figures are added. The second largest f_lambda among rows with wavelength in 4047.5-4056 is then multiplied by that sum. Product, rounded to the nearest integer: 1180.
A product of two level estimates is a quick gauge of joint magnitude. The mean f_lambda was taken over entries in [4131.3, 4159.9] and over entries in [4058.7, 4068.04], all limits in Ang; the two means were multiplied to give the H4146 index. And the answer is 482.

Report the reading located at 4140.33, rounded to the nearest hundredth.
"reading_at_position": 26.02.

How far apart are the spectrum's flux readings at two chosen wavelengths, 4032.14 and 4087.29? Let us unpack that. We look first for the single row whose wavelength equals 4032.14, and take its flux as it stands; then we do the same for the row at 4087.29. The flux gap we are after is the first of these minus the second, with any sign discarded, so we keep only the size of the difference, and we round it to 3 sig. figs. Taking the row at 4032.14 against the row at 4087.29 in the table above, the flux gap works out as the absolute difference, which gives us 13.8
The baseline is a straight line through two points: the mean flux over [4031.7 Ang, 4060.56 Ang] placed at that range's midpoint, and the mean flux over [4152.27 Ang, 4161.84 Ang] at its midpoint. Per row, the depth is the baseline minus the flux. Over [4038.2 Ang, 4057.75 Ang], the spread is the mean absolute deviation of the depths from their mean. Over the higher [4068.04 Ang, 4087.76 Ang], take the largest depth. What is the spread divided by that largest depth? 0.7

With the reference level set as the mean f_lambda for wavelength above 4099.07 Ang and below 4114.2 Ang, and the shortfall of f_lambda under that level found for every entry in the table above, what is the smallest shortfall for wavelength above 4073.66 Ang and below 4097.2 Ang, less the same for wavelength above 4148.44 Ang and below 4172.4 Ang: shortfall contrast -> -1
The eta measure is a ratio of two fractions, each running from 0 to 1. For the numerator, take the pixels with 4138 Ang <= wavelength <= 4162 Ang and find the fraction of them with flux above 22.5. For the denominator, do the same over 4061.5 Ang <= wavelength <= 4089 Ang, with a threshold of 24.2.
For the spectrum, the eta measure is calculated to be 3.3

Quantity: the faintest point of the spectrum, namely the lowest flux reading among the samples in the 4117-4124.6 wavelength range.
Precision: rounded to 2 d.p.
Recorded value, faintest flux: 23.18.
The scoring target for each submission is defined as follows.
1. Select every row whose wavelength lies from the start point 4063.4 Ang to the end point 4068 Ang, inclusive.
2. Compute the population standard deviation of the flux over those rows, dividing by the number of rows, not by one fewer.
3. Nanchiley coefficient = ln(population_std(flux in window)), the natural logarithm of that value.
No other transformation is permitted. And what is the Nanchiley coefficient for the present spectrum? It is -0.16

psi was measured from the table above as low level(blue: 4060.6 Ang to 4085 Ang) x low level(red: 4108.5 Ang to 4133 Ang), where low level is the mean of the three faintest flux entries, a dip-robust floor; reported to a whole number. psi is 343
